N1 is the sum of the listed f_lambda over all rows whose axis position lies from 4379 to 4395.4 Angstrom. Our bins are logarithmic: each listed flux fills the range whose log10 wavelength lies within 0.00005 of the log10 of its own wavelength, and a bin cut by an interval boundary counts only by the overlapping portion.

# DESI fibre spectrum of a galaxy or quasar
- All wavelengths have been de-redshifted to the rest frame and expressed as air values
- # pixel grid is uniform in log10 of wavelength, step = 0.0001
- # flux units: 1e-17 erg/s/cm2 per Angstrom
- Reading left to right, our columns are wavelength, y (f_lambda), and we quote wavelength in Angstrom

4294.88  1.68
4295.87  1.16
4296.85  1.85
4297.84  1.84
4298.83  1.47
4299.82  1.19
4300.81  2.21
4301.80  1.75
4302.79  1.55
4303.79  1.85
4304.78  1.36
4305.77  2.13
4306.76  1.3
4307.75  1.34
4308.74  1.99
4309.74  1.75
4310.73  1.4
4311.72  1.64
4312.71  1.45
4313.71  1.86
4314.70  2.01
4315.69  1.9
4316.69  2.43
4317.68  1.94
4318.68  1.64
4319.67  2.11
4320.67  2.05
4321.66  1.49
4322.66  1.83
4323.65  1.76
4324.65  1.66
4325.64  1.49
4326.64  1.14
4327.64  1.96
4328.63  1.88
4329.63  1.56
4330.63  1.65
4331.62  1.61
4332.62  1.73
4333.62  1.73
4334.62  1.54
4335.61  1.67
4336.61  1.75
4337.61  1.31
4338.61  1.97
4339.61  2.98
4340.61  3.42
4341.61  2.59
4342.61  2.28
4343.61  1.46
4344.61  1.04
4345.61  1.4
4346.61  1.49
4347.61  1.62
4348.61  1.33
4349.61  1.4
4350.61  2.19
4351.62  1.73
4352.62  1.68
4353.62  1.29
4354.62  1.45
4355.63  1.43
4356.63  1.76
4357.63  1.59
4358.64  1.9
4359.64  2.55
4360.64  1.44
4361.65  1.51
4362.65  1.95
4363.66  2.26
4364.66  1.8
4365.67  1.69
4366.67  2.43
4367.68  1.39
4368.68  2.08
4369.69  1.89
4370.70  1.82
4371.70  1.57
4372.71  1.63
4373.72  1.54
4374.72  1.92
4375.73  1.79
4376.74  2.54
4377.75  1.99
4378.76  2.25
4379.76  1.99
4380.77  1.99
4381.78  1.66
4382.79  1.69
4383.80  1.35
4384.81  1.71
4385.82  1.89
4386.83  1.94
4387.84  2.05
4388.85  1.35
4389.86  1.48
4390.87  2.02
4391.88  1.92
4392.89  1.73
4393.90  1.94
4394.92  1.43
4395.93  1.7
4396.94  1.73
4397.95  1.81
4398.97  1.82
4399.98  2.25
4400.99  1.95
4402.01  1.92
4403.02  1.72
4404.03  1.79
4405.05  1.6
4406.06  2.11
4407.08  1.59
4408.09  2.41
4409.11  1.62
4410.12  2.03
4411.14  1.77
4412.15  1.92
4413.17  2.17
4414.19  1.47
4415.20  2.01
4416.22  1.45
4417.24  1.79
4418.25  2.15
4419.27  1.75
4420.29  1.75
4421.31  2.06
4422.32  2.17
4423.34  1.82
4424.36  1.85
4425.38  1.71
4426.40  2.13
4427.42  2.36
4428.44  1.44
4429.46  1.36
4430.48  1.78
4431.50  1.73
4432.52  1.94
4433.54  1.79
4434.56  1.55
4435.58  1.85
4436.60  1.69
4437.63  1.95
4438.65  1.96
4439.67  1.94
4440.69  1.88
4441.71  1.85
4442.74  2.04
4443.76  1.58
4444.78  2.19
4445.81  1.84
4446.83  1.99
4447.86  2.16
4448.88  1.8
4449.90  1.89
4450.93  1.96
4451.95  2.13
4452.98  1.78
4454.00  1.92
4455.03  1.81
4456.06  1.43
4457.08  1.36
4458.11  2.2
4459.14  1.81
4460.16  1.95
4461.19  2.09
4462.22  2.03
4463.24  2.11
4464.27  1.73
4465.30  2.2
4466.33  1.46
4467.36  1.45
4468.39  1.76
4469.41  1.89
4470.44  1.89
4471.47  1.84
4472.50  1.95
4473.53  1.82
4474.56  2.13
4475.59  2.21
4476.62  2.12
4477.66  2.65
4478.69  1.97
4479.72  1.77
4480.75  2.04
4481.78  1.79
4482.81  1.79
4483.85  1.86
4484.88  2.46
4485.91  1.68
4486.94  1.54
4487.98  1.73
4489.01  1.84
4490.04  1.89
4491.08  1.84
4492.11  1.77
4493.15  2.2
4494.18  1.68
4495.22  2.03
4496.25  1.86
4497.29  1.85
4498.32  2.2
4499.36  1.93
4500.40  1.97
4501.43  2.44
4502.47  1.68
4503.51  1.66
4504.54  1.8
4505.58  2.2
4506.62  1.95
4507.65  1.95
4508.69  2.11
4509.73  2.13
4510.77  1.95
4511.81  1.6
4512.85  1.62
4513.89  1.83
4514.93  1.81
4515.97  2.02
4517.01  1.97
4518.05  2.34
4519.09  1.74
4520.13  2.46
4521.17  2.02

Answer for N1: 28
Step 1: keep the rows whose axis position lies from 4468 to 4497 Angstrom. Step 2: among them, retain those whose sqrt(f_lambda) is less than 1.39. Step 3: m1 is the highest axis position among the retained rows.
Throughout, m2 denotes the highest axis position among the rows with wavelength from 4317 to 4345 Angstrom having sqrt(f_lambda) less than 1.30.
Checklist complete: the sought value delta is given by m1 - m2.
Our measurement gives 151.6 Angstrom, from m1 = 4496.25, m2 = 4344.61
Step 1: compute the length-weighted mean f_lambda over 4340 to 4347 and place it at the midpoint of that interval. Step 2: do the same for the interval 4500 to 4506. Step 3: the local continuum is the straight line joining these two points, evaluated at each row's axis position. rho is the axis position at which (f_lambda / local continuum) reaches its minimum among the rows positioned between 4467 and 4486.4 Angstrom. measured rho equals 4467.36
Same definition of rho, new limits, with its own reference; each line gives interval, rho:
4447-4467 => 4457.08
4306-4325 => 4306.76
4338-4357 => 4344.61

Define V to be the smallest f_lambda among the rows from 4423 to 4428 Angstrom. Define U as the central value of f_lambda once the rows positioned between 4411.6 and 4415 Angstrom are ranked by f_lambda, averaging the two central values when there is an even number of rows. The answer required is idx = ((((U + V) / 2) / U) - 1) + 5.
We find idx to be 4.95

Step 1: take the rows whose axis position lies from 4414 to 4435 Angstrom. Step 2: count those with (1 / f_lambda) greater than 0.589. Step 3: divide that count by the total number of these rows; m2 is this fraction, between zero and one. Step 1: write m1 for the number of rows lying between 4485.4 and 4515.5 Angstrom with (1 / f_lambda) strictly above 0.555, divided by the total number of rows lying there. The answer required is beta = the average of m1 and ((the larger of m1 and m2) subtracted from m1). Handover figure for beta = 0.17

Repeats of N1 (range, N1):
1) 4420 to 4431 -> 20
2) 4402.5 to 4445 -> 78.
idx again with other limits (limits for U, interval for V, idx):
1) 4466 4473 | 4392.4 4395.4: 4.89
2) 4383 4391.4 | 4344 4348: 4.79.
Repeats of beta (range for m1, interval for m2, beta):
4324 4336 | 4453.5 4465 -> 0.42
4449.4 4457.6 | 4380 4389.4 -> 0.15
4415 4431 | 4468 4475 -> 0.25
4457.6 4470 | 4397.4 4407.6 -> 0.17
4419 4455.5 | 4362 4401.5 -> 0.18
